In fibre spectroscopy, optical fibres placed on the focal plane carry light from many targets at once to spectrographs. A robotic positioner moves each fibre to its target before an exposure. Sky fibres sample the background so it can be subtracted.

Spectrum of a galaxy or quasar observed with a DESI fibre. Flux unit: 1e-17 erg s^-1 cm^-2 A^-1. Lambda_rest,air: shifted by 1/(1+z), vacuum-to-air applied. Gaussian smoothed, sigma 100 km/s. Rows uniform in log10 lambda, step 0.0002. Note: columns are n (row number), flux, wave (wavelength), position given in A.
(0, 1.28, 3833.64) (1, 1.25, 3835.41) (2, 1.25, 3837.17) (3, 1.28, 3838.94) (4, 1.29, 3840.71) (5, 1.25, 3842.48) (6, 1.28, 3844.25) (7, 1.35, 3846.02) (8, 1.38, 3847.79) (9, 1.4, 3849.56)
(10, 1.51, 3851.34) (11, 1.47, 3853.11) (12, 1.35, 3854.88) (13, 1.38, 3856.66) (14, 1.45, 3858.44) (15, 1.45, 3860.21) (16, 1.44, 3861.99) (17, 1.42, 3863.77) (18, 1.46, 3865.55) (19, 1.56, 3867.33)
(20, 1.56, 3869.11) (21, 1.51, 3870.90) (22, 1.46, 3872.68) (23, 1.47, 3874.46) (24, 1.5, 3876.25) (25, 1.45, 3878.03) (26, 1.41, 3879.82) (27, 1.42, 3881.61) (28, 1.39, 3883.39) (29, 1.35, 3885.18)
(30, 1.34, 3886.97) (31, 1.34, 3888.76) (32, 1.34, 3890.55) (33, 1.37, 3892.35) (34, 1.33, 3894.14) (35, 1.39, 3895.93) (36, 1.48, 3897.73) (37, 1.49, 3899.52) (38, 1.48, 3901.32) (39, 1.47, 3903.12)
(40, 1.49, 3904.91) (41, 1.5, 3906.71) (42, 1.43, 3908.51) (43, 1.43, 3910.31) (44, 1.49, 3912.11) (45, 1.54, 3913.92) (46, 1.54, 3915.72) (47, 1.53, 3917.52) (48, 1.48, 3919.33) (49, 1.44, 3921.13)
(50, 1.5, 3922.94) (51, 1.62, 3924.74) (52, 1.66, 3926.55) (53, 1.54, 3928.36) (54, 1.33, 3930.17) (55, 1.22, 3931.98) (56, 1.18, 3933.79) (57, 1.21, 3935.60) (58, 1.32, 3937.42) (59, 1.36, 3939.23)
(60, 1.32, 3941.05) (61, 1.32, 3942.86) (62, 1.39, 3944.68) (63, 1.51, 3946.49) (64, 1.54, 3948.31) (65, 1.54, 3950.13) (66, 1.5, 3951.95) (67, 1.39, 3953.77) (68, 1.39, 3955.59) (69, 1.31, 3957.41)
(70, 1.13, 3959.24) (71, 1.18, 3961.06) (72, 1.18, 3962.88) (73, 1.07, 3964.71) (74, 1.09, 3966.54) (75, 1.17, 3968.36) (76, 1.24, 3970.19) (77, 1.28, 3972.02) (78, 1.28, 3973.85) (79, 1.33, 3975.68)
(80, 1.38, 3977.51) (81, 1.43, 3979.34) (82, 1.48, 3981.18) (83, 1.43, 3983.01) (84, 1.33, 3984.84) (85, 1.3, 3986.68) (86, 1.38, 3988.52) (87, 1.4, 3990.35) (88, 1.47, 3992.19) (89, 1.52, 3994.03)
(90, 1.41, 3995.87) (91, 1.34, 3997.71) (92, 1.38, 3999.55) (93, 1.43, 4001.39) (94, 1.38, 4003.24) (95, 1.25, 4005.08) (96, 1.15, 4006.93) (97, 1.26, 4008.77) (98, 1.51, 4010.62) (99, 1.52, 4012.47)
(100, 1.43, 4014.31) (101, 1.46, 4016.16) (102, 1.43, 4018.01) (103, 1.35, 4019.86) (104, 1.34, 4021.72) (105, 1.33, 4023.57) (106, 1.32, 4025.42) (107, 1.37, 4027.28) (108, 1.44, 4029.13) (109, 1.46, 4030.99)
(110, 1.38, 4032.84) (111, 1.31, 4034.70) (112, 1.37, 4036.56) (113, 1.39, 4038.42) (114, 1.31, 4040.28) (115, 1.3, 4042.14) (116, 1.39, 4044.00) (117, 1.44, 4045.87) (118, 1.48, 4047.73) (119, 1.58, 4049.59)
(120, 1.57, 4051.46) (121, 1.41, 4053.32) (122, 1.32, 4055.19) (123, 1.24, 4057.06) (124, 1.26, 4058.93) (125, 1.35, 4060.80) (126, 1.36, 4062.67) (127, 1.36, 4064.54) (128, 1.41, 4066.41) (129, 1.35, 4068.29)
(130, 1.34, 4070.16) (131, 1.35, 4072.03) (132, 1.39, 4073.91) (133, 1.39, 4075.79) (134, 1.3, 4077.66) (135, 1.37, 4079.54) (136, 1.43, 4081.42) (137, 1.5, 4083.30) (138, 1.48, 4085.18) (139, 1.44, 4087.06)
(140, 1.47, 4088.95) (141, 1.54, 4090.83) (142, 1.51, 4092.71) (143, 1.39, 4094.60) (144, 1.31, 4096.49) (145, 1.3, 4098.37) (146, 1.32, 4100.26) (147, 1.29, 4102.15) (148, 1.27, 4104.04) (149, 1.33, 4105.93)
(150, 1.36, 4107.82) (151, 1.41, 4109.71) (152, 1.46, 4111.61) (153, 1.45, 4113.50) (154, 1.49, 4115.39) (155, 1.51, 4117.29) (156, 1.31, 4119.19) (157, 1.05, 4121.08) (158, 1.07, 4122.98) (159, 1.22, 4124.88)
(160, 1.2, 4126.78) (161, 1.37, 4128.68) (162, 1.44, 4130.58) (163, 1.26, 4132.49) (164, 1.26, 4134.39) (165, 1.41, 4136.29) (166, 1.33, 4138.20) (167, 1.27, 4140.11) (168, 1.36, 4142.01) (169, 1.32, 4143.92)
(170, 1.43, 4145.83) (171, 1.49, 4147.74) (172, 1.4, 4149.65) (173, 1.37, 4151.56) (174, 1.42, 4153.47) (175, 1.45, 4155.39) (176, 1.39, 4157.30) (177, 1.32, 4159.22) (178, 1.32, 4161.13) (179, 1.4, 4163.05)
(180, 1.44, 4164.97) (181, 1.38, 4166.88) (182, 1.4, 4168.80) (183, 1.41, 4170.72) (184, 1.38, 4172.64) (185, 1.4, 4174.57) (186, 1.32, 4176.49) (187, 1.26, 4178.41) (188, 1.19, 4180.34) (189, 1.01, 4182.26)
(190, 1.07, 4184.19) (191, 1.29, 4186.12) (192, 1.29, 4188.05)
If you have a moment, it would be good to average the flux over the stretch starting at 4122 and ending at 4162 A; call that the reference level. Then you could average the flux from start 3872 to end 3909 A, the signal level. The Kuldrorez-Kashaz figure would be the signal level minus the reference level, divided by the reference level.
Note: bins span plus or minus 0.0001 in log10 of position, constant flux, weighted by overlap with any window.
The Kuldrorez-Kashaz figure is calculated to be 0.06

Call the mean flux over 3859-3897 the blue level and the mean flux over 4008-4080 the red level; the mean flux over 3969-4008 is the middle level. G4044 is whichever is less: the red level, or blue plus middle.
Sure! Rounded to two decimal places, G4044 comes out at 1.38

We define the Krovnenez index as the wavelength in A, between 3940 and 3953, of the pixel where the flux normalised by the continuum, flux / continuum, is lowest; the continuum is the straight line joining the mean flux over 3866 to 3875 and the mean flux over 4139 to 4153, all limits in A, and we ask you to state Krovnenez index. 3941.05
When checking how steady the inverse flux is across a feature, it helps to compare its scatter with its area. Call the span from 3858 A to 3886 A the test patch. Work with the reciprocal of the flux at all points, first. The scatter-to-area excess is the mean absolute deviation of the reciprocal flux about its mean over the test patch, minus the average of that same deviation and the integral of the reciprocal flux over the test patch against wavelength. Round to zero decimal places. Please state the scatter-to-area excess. -10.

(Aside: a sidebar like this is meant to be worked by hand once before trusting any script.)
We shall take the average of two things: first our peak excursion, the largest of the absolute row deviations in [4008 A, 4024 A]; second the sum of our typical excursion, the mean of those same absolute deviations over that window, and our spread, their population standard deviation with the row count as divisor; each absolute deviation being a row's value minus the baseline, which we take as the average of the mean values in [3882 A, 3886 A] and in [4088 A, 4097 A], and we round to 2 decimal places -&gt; 0.13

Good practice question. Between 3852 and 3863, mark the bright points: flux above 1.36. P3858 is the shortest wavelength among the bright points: 3853.11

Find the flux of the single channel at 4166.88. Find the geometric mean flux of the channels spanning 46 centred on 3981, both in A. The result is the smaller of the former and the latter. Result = 1.31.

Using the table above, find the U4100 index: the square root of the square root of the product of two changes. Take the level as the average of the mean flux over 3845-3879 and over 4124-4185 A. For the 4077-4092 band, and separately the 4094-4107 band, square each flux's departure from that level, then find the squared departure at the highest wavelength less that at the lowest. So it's 0.085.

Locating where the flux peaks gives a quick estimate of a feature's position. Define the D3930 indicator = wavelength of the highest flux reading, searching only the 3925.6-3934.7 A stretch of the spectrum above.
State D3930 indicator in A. 3926.55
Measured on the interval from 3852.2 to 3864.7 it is 3853.11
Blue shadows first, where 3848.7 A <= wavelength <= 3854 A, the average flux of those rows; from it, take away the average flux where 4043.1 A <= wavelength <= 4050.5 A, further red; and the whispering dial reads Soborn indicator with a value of -0.01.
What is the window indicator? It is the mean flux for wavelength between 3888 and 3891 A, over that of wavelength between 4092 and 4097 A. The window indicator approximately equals 0.95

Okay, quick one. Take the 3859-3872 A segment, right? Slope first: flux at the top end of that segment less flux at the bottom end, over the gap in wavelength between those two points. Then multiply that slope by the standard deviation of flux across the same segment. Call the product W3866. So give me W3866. 0.0003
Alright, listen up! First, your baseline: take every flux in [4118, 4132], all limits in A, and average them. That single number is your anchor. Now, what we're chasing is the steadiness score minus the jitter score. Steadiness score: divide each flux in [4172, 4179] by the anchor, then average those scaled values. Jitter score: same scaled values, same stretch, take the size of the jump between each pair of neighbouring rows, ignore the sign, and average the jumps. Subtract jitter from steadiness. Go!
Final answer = 1.04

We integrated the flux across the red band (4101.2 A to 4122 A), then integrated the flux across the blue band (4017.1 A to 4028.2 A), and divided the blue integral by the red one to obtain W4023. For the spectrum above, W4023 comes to 0.53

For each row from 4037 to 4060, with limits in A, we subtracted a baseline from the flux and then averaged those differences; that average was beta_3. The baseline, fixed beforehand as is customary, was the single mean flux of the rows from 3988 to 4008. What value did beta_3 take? 0.017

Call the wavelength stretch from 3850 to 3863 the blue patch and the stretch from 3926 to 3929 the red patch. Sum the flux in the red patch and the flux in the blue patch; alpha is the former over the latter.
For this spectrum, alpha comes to 0.3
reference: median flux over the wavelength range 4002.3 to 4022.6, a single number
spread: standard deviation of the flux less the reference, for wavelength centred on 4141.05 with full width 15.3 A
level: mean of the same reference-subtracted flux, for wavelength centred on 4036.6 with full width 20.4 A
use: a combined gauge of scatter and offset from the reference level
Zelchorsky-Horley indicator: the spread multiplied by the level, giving -0.0001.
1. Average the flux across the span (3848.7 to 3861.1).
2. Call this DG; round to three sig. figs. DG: 1.43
